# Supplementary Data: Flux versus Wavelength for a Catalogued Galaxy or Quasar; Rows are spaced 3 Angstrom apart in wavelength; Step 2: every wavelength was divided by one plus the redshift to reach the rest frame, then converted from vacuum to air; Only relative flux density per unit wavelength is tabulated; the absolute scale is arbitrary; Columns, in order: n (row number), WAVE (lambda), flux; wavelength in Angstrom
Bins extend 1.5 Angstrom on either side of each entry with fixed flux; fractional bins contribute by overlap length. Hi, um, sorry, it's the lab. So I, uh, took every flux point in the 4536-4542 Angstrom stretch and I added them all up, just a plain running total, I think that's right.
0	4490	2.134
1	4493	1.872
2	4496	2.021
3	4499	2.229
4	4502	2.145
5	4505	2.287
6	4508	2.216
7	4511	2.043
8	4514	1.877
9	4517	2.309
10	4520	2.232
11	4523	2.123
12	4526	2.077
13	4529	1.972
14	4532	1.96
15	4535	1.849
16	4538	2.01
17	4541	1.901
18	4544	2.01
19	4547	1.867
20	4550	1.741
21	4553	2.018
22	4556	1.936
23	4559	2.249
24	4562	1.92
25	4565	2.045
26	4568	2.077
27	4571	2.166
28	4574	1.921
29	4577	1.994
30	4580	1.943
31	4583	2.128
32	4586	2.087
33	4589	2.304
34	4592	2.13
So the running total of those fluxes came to 3.9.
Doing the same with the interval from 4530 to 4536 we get 3.8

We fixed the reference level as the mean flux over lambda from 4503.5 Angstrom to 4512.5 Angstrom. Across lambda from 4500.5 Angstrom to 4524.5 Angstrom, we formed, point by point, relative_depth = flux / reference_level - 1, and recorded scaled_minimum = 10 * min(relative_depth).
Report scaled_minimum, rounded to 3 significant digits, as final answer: -1.40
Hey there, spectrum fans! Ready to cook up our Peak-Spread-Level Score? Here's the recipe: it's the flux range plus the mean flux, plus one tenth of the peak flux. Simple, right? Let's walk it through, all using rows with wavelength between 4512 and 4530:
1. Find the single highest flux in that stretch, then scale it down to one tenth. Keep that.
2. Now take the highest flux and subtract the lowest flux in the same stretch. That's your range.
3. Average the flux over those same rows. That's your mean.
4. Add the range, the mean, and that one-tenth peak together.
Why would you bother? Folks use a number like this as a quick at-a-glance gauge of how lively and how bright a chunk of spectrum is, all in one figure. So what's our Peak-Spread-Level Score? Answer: 2.76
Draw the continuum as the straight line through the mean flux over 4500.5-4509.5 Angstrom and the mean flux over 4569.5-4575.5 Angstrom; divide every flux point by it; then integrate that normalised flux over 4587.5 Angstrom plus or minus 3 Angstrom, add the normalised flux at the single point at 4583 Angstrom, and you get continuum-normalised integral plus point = 7.6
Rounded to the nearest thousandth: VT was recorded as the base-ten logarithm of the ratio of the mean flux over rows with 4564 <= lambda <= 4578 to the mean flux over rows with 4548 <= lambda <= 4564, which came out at 0.015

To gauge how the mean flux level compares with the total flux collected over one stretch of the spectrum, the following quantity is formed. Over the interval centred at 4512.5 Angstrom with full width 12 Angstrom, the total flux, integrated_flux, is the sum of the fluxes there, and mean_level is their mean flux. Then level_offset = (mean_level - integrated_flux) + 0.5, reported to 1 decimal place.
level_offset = -5.8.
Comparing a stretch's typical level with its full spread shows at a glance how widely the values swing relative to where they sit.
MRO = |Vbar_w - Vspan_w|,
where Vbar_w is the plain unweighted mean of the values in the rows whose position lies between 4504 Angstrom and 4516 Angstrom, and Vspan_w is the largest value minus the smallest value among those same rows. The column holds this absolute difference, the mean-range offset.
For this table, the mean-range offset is 1.70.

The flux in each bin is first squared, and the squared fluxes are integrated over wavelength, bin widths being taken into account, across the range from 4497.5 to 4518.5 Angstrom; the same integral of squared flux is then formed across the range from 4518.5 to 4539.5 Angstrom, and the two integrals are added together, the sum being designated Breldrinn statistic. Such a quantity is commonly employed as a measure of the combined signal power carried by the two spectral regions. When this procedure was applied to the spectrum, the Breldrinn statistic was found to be 185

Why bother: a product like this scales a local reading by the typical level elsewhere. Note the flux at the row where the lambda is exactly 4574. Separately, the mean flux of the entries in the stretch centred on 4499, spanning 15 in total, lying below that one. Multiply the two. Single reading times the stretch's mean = 4.05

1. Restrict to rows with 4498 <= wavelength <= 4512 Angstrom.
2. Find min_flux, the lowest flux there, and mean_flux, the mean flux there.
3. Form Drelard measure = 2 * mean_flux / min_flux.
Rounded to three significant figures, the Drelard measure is 2.14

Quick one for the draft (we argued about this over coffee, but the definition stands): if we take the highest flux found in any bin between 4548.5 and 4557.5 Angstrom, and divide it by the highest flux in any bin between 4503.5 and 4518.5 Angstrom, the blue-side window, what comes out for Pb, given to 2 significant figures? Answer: 0.87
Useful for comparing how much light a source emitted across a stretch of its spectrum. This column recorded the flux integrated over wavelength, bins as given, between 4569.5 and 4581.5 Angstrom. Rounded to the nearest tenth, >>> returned 24.1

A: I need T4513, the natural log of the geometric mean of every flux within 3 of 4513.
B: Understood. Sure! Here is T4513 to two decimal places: 0.67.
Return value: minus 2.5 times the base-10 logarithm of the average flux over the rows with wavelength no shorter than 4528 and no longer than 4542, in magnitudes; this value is -0.72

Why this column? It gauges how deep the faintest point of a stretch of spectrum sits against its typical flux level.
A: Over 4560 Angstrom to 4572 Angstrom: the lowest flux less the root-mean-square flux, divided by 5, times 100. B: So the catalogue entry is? -2.68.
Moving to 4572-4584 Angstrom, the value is -1.54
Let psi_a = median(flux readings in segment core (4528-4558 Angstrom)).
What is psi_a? 1.95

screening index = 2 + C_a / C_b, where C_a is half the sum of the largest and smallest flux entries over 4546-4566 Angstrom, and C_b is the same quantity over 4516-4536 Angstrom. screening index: 2.96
